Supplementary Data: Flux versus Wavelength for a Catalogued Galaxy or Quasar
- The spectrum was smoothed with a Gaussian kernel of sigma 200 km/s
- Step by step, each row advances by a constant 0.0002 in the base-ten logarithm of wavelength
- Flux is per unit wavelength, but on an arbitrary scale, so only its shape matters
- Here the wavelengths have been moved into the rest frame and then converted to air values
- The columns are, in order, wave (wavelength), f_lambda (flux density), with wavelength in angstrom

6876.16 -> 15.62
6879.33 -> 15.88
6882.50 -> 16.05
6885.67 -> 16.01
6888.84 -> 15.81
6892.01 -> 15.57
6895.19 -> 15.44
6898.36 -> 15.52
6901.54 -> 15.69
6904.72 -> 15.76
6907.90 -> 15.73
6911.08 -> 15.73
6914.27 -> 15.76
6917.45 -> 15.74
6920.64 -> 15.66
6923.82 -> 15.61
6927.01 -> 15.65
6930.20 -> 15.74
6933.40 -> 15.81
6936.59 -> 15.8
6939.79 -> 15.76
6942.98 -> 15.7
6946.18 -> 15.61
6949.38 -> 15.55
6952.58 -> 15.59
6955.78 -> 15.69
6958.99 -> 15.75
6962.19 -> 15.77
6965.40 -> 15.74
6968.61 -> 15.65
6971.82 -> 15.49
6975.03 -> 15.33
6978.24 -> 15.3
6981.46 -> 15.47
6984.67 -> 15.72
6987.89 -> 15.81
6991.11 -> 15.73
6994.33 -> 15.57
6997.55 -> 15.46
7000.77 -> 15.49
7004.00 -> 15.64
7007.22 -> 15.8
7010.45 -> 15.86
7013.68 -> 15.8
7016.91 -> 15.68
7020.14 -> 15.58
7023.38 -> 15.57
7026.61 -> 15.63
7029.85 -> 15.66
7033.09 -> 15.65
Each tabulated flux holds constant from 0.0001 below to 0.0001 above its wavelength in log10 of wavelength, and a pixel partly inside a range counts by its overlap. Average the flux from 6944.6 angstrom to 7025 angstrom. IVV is 15.63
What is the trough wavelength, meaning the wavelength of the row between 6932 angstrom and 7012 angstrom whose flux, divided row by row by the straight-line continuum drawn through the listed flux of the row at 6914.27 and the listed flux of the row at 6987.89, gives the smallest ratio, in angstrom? 6978.24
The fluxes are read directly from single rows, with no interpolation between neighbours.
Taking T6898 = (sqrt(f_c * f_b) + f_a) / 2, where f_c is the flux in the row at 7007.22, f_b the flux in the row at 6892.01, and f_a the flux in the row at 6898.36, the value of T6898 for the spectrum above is 15.6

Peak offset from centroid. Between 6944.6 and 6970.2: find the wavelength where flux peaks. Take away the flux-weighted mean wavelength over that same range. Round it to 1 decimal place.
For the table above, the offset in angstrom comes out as 4.8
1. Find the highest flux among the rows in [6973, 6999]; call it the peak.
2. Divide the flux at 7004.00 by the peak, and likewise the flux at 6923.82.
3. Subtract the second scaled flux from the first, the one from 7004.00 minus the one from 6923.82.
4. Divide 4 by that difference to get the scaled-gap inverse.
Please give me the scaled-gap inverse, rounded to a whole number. 2108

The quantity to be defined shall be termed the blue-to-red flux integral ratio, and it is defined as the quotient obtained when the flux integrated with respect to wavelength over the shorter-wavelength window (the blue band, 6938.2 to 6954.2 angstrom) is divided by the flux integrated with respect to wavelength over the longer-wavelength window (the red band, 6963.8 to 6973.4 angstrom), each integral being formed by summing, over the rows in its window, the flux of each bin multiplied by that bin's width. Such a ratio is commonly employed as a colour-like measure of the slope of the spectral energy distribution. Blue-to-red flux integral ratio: 1.7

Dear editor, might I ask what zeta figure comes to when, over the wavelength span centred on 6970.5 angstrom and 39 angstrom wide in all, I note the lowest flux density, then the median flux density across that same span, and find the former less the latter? -0.37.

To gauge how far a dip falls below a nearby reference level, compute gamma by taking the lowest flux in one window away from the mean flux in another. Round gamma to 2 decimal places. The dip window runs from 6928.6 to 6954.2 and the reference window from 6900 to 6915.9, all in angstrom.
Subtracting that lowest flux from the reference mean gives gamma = 0.18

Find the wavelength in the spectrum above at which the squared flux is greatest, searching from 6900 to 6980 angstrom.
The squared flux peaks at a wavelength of 6933.40 angstrom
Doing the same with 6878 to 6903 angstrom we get 6882.50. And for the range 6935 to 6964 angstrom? 6936.59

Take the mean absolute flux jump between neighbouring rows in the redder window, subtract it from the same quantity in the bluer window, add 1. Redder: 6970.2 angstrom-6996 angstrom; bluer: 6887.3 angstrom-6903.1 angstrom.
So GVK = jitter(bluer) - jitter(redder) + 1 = 1.02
